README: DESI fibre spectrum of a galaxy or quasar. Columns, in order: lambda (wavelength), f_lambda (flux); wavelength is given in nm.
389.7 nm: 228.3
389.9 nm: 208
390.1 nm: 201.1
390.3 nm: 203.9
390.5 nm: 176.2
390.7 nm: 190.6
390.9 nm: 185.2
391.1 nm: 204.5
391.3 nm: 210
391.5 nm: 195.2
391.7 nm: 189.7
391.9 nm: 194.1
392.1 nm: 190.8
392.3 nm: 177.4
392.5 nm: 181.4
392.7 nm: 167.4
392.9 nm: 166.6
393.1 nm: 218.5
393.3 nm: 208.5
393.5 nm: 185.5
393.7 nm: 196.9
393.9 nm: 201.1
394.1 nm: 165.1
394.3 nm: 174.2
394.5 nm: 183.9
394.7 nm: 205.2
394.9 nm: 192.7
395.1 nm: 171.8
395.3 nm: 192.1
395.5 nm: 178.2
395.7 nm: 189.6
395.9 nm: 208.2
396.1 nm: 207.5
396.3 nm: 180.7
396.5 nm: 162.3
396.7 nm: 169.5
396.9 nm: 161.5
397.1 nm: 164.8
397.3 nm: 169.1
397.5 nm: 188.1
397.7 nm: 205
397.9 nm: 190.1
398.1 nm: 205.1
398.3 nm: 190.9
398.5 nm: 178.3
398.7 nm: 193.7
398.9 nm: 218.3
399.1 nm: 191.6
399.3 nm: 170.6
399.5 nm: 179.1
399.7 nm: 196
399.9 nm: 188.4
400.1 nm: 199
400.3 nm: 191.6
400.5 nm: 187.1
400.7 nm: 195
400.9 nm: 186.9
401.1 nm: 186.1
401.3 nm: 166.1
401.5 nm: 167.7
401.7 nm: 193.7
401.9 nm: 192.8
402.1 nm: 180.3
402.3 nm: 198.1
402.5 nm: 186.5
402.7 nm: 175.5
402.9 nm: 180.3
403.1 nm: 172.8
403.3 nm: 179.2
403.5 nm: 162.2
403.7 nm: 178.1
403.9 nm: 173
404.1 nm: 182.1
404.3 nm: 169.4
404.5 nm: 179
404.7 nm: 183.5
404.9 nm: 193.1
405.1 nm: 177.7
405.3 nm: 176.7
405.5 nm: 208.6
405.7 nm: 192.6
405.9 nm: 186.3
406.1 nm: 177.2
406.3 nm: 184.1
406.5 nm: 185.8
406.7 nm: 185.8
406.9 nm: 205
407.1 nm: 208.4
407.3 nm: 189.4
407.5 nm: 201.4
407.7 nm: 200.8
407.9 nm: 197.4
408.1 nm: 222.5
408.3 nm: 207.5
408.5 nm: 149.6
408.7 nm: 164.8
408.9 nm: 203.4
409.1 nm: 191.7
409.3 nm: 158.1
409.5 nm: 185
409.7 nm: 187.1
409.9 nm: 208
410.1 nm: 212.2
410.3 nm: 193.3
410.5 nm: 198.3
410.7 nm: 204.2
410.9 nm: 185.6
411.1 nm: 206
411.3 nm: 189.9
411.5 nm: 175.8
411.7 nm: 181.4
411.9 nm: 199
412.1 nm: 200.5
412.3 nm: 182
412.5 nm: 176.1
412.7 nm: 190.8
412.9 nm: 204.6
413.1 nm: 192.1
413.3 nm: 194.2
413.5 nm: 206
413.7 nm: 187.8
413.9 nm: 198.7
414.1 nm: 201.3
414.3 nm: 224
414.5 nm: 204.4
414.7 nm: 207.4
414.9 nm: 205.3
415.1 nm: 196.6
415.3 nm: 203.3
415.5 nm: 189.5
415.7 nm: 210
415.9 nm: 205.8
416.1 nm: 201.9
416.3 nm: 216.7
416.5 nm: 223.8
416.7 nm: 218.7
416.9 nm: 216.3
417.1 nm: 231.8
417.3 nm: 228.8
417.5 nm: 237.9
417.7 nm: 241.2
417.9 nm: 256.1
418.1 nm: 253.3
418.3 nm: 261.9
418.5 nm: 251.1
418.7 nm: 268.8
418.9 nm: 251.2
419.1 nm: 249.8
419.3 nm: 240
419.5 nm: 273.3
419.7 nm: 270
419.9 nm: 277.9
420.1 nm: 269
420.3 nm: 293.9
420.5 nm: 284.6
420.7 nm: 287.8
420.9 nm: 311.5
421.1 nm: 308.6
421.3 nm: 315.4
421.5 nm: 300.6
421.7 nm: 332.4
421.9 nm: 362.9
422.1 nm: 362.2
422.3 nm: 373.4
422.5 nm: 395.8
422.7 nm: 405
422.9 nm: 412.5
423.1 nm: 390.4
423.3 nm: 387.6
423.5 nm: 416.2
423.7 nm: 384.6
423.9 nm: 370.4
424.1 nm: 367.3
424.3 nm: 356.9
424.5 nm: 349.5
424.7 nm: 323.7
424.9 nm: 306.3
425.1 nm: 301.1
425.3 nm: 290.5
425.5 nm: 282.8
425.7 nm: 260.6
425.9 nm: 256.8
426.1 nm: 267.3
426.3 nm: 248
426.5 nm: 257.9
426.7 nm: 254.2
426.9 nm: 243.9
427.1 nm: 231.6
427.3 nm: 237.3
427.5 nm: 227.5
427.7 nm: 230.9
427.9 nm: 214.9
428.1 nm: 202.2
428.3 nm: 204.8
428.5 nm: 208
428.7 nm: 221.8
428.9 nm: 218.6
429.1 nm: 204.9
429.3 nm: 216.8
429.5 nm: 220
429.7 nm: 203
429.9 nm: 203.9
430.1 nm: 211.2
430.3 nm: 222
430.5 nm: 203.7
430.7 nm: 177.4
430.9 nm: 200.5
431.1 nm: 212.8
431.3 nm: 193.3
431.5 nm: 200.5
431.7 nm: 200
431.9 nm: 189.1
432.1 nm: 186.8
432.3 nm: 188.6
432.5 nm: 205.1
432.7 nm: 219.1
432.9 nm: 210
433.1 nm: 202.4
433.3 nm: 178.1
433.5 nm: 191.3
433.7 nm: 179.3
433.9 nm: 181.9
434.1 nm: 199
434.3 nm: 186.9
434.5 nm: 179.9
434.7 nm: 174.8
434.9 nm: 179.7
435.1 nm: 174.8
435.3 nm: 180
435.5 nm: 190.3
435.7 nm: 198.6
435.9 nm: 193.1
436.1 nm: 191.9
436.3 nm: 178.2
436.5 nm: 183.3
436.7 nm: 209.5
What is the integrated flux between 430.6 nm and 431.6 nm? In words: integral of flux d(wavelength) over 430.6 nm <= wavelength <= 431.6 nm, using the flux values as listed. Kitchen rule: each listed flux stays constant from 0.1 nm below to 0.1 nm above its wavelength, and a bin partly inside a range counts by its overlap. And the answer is 197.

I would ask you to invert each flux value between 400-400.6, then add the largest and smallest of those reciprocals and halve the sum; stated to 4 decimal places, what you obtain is 0.0052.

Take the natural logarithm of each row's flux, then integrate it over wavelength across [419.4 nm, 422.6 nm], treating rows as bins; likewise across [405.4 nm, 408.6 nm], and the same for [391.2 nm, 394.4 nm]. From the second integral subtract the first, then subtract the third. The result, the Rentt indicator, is -18.3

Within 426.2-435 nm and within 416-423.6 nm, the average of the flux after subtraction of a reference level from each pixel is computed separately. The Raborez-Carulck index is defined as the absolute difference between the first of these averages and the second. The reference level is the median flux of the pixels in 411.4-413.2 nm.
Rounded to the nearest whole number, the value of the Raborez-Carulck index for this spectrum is 84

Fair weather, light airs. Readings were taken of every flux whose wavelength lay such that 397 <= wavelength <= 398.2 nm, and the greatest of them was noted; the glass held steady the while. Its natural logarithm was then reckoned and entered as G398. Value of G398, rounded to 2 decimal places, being 5.32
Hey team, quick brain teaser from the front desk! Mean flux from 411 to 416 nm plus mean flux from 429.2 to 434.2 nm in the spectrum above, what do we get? 397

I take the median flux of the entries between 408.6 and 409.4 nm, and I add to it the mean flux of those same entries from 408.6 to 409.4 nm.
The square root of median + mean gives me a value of 18.9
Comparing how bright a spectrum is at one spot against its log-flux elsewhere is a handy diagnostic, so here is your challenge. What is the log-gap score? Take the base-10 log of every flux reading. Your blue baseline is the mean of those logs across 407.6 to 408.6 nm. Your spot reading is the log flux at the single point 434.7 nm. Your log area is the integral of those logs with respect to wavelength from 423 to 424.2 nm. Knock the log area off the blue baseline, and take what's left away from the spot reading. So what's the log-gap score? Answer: 3.1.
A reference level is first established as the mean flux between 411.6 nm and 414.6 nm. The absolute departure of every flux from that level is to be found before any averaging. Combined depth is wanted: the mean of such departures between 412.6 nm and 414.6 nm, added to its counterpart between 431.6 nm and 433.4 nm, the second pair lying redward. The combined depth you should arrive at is 19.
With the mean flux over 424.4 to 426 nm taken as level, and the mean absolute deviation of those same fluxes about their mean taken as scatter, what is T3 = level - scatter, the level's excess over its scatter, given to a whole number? 273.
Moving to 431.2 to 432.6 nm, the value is 189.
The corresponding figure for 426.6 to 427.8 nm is 230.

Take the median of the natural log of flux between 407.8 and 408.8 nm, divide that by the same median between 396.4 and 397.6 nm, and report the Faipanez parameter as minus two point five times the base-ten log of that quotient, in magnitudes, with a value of -0.03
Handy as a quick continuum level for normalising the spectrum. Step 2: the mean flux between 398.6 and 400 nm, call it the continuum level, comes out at 191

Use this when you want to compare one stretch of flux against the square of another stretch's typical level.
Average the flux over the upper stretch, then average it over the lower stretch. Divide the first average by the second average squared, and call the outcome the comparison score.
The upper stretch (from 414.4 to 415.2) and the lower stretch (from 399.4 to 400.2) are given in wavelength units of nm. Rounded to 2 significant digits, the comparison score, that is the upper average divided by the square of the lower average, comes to 0.0056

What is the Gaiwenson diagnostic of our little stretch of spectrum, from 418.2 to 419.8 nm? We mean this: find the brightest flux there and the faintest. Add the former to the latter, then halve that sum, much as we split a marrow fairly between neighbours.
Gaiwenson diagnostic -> 257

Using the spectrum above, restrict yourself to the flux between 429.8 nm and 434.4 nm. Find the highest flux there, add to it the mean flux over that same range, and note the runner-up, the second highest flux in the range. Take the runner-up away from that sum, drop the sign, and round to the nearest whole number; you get 200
